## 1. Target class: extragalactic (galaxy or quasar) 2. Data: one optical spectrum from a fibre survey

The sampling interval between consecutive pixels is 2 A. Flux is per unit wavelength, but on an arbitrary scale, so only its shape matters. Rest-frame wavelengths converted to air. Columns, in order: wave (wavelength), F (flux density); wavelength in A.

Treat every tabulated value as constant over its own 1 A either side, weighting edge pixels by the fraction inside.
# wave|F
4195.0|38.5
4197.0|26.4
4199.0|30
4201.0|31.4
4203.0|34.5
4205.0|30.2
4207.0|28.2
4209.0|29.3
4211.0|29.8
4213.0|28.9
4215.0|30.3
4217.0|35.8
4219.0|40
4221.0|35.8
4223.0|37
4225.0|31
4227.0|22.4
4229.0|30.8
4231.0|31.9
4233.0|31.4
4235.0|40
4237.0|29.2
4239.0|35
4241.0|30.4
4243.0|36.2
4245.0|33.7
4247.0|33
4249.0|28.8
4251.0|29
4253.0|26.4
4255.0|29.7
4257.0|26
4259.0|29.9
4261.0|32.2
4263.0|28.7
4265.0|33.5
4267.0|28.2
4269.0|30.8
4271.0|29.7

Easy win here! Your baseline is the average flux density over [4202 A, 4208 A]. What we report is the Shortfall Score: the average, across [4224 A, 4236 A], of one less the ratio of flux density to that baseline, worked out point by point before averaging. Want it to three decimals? -0.009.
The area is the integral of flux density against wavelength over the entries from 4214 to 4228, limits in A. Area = 465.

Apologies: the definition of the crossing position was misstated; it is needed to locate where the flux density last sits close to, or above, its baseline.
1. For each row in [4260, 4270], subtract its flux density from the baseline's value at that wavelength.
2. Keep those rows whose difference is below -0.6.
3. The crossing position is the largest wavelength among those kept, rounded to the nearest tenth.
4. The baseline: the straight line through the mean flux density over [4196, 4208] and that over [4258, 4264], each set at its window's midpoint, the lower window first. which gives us 4265.0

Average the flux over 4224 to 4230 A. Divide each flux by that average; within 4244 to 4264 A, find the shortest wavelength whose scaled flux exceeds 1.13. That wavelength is 4245.0 A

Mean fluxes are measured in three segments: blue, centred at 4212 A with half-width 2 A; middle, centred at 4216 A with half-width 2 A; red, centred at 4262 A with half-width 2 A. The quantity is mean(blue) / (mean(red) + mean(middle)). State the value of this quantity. 0.462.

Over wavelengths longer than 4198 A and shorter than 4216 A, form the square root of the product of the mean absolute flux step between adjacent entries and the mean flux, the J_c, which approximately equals 7.5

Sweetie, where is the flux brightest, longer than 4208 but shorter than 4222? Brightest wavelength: 4219.0 A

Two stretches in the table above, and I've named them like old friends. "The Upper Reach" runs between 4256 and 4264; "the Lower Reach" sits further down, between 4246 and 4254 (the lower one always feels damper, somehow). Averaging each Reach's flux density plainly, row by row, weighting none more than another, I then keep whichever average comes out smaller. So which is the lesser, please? 29.2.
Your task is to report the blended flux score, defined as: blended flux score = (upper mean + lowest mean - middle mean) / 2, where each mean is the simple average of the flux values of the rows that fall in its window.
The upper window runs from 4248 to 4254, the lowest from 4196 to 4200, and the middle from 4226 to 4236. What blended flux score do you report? 12.5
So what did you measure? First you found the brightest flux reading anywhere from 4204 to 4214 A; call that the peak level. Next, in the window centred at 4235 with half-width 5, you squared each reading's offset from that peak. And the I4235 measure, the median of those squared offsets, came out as 2.9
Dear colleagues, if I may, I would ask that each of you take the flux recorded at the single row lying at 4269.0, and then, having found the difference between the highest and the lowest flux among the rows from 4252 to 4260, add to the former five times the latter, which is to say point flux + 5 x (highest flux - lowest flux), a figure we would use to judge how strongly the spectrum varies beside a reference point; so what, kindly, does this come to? 50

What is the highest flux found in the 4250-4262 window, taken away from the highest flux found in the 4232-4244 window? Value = 8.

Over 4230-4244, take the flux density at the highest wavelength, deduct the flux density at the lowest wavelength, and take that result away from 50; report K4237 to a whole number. 46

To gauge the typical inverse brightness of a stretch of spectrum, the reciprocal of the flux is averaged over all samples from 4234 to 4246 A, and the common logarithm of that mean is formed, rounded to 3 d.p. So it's -1.528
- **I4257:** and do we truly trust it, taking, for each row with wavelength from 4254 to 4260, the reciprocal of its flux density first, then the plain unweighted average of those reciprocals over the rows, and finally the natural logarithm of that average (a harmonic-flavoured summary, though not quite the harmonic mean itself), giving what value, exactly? -3.35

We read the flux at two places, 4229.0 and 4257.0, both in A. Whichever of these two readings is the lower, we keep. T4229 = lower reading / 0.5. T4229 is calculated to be 52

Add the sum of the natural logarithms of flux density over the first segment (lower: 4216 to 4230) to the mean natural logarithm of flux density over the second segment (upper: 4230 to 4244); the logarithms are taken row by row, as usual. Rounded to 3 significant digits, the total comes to 27.9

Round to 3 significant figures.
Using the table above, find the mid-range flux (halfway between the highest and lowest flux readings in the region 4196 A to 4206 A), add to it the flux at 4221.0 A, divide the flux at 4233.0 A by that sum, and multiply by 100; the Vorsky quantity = 47.4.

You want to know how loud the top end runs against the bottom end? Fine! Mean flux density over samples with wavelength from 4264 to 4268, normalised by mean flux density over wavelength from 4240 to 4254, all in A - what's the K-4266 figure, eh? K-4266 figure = 0.99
